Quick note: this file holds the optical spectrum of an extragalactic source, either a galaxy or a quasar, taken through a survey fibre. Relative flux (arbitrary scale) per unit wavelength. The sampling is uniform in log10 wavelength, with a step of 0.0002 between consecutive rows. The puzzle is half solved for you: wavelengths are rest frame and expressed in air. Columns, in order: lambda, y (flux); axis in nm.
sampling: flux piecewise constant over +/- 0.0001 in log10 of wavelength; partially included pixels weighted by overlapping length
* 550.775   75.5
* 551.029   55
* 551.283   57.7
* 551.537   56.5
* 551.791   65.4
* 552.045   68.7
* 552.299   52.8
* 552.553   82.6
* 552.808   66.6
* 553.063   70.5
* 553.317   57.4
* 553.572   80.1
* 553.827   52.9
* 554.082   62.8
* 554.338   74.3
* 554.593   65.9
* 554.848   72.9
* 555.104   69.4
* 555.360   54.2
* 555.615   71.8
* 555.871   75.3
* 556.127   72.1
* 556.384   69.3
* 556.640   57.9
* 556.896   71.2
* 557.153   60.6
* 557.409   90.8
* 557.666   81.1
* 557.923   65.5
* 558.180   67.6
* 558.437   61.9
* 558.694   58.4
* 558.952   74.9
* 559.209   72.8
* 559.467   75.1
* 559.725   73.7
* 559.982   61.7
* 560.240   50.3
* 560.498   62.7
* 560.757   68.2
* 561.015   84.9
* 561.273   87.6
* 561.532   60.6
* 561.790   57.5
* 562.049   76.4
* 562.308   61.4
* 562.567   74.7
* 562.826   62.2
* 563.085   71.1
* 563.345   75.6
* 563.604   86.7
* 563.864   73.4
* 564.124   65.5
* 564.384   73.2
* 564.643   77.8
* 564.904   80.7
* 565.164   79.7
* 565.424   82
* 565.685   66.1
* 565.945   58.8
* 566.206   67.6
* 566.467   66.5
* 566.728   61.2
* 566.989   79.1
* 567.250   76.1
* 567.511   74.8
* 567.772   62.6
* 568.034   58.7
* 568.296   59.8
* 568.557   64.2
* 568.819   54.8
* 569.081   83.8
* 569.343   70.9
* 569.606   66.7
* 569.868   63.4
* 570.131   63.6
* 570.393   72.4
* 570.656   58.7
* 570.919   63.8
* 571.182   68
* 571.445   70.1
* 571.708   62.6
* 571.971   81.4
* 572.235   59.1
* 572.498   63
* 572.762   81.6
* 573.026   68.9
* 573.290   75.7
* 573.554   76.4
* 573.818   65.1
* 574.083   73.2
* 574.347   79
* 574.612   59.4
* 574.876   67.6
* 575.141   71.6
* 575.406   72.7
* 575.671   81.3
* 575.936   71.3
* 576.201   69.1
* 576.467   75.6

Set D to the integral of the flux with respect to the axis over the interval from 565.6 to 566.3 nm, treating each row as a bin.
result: 45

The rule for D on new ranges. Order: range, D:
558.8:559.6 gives 59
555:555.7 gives 45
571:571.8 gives 54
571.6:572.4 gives 54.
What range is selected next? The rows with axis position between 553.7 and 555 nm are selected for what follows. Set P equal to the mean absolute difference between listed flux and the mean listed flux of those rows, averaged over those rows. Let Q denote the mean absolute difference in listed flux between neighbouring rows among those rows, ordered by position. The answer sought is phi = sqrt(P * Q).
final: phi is 8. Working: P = 6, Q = 9.2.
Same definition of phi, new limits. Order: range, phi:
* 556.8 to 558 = 13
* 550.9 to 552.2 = 5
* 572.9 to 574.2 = 5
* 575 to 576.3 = 4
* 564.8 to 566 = 8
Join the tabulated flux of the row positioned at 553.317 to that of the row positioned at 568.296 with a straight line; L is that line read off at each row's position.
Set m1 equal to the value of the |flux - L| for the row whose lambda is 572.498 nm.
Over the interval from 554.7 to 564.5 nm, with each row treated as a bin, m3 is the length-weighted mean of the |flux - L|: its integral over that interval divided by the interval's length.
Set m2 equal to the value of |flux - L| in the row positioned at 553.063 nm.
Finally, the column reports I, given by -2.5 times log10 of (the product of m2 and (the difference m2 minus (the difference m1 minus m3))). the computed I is -6.2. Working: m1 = 3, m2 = 13.1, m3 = 12.0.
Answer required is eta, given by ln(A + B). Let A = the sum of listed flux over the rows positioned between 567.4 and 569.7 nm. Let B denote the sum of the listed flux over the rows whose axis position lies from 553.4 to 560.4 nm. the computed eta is 7.8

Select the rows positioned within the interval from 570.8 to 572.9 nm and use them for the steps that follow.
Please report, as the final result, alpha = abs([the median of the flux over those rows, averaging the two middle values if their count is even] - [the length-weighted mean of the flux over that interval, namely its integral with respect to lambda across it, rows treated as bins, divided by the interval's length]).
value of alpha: 2.8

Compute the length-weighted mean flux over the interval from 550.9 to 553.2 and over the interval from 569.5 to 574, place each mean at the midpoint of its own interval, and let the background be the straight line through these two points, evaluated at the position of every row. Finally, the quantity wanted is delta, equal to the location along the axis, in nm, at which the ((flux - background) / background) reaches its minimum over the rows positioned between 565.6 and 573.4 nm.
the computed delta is 568.819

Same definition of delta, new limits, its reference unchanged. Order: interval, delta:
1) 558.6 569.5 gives 560.240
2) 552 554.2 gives 553.827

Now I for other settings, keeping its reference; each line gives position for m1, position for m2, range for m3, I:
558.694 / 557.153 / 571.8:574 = -3.9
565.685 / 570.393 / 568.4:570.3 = -5.6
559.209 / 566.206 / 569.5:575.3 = -3.2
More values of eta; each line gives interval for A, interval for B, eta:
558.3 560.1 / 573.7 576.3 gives 7.1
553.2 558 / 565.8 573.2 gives 8.1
